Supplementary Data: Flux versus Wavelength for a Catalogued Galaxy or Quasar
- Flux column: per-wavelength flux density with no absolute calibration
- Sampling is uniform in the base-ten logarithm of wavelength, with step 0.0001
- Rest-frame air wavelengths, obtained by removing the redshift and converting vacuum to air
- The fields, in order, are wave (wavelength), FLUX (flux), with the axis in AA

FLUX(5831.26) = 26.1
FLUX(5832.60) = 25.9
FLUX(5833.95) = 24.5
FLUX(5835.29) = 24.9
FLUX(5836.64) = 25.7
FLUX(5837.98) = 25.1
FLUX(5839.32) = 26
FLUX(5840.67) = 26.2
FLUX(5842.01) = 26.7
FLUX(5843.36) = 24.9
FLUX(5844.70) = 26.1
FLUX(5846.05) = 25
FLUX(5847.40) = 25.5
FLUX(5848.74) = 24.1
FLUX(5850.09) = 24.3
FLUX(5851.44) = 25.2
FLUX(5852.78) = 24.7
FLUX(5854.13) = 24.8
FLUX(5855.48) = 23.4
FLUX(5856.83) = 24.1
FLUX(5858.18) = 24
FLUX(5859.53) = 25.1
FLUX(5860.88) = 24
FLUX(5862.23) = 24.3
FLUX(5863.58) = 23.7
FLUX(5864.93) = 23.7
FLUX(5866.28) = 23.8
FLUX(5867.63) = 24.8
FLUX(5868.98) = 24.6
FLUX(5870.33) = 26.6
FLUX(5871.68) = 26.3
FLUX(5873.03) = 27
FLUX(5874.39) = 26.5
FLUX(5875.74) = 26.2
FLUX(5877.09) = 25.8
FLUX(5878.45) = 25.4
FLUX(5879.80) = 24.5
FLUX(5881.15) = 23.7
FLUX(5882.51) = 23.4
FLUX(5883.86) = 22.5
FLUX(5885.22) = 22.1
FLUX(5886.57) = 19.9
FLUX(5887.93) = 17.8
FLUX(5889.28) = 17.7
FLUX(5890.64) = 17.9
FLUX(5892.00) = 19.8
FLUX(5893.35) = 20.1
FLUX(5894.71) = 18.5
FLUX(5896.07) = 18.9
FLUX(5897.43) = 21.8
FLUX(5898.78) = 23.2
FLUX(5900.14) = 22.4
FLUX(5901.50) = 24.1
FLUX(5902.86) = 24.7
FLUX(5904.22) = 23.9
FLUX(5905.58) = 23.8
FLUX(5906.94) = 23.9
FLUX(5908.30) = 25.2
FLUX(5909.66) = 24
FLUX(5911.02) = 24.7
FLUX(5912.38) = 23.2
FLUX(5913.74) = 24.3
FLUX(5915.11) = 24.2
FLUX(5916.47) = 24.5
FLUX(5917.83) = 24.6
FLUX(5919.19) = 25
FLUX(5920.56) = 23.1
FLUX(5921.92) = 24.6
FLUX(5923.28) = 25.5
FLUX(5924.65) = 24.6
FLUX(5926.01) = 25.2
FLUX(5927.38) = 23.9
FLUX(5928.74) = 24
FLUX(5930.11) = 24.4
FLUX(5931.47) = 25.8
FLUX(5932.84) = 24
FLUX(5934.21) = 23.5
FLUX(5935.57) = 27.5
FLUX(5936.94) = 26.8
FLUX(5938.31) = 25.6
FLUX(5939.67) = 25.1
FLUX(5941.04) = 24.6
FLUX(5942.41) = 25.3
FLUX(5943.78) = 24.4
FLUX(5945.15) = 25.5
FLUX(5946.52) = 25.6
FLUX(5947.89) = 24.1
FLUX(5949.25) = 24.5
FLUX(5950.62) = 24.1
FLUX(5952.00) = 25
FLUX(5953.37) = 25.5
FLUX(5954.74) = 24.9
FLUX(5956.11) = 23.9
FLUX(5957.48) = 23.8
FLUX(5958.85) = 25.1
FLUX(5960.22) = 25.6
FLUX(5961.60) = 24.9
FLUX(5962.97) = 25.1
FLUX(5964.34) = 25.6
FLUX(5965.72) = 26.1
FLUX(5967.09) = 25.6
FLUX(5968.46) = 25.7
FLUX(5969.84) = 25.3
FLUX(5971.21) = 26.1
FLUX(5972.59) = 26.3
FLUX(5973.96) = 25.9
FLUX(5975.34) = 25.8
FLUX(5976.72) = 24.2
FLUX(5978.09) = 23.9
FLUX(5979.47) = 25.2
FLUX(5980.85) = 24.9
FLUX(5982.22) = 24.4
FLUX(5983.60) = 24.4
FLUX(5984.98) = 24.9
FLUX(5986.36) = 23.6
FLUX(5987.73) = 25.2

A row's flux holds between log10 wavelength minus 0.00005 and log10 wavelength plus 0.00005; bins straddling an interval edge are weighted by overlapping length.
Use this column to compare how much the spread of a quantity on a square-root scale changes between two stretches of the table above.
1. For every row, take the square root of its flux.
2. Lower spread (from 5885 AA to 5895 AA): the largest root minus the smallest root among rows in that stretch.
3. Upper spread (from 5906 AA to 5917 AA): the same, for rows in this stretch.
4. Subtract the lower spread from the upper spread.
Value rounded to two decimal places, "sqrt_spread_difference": -0.29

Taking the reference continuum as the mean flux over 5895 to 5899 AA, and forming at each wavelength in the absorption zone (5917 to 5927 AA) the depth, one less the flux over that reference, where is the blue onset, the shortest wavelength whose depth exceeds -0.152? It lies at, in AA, 5920.56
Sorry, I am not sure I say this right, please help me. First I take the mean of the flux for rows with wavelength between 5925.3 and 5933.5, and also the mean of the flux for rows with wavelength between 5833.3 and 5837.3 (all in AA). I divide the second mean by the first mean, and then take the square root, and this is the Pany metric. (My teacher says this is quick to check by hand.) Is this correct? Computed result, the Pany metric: 1.01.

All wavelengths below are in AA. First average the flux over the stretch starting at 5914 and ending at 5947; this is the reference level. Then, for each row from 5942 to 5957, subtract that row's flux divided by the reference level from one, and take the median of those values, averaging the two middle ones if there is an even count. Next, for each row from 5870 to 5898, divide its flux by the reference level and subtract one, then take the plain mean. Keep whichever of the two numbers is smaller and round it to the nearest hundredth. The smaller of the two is -0.10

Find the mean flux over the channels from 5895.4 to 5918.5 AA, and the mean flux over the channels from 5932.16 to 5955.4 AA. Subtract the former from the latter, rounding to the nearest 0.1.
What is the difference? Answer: 1.4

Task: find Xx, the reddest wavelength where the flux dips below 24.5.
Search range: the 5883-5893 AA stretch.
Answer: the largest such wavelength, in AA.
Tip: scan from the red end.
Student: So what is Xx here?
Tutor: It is 5892.00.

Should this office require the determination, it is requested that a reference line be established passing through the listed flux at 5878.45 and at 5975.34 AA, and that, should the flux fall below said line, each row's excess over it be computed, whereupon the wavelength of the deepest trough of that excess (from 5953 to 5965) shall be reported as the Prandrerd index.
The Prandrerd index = 5957.48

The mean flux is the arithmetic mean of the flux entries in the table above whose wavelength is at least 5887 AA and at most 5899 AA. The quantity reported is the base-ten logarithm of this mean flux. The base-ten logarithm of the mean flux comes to 1.29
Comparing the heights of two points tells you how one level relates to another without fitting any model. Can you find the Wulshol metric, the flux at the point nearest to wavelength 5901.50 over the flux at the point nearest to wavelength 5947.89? 1.00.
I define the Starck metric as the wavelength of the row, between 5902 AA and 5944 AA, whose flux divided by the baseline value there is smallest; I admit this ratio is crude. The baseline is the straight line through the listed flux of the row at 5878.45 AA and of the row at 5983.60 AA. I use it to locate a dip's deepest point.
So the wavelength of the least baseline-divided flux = 5920.56 AA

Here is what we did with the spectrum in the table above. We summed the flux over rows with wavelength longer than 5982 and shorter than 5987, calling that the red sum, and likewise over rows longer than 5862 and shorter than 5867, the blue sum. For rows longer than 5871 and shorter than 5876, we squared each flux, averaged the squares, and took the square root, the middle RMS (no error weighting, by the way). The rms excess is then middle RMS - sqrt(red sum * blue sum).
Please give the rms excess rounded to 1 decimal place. -69.9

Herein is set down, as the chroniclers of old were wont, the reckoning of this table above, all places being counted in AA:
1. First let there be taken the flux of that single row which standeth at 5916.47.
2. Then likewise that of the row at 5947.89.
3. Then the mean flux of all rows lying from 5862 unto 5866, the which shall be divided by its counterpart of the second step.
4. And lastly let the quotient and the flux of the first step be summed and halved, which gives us 12.7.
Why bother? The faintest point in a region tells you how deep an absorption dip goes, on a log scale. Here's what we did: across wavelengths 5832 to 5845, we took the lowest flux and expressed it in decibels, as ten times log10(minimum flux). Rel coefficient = 13.89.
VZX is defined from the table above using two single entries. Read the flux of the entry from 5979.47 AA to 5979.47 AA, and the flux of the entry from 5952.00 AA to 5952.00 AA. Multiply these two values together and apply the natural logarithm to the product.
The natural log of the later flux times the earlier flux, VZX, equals 6.45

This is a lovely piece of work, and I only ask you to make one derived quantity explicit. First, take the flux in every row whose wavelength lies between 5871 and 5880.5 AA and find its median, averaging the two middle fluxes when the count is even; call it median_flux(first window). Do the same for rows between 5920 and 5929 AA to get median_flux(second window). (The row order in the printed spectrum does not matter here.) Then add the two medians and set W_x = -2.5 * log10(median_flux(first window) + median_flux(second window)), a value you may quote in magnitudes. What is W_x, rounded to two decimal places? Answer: -4.26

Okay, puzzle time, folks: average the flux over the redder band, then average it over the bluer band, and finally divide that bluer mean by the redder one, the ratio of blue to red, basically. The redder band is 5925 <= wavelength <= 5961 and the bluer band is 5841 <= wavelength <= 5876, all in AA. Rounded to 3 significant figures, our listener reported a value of 1.00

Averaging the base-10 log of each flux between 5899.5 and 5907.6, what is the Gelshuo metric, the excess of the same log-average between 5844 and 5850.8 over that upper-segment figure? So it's 0.021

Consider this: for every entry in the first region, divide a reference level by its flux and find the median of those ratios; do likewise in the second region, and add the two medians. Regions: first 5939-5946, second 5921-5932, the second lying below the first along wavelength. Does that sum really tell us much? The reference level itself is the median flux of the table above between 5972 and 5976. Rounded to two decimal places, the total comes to 2.08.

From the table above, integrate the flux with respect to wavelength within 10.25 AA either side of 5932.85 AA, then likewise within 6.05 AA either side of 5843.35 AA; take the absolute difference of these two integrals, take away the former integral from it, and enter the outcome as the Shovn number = -309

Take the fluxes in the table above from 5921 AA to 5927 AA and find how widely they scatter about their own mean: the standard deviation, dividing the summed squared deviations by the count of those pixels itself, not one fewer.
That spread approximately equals 0.39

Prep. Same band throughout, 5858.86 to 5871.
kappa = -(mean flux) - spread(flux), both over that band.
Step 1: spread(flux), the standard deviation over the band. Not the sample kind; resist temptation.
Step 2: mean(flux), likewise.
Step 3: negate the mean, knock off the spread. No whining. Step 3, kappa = -25.4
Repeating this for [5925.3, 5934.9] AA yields -25.2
